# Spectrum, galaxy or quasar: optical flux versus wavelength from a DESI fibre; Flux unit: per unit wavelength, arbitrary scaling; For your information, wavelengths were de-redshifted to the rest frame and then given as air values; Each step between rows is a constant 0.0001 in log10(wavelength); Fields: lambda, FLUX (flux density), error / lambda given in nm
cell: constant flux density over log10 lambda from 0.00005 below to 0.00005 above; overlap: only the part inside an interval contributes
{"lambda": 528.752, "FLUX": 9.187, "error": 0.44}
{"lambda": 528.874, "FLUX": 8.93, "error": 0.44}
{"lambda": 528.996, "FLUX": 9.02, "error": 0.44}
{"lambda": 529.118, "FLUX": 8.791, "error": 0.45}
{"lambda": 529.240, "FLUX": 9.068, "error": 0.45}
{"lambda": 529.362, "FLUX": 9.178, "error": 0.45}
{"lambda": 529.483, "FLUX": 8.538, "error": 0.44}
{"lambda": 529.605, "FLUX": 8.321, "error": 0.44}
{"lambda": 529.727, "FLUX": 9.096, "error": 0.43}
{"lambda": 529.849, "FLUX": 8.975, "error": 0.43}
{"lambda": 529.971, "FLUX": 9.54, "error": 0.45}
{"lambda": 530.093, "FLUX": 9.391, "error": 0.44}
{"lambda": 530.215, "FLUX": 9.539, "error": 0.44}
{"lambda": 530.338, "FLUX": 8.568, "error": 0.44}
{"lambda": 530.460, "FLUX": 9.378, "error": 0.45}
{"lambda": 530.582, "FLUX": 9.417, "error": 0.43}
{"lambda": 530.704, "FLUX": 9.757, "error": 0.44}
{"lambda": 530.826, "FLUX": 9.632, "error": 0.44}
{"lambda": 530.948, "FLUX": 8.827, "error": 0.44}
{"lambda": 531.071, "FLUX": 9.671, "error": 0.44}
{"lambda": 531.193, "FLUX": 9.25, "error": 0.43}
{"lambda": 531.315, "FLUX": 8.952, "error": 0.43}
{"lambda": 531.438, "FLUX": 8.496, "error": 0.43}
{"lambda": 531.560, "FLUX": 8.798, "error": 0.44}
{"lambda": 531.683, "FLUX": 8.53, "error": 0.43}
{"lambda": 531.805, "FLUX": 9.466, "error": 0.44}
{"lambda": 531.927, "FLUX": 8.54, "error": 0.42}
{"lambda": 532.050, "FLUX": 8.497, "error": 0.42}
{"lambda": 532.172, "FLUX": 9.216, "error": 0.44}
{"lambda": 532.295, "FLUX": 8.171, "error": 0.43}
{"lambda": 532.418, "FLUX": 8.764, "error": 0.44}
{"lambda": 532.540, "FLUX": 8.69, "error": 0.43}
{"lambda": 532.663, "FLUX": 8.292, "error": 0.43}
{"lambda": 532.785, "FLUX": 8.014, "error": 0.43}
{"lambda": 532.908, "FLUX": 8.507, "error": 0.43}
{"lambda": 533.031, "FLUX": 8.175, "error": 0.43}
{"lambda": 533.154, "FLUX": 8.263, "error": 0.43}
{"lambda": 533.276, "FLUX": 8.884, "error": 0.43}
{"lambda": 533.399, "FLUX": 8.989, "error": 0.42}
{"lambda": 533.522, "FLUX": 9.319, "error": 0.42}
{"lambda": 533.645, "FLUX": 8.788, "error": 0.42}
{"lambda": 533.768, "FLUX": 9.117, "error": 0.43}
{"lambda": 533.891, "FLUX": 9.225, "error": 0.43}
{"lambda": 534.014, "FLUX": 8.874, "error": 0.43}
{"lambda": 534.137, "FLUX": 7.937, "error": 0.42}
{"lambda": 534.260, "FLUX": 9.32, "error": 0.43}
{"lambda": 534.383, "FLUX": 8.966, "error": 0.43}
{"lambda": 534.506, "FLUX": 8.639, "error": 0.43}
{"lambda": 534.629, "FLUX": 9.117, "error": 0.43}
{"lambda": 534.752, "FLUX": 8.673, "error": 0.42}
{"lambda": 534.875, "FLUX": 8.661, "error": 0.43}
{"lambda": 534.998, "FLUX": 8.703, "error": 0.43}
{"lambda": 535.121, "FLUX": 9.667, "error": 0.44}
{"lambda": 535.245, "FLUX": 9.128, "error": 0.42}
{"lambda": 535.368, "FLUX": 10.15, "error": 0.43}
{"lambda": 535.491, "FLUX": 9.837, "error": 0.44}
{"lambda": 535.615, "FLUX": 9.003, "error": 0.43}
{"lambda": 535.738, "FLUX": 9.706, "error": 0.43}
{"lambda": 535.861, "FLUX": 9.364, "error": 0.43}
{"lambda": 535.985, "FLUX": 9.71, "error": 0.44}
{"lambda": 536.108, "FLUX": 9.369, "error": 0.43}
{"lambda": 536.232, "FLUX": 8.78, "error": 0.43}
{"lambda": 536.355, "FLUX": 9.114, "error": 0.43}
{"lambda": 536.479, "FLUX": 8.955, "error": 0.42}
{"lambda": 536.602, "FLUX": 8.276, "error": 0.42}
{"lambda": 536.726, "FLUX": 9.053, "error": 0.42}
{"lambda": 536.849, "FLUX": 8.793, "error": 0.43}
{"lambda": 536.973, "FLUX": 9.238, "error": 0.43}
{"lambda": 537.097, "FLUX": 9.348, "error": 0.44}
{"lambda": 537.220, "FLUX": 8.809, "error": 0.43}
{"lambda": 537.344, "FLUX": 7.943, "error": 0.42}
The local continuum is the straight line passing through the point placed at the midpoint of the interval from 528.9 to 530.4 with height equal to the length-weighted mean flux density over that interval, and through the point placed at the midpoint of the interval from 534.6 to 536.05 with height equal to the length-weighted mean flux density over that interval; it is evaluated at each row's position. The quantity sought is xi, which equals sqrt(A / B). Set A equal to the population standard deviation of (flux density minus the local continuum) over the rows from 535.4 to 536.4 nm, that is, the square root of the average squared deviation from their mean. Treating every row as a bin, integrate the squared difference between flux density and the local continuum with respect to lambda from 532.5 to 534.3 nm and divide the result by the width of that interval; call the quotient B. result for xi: 0.9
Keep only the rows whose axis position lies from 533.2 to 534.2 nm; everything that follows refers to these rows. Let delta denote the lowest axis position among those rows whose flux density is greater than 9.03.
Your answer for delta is 533.522 nm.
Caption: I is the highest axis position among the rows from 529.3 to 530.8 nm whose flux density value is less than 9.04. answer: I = 530.338 nm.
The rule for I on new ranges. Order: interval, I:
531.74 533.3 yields 533.276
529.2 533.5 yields 533.399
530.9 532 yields 531.927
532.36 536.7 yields 536.602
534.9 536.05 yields 535.615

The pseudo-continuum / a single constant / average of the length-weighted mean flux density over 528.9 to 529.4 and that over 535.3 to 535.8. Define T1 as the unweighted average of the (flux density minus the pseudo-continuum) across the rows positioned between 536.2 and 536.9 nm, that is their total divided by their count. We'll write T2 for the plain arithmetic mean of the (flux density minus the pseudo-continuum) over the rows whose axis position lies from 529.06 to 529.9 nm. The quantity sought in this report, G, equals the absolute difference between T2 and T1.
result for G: 0.0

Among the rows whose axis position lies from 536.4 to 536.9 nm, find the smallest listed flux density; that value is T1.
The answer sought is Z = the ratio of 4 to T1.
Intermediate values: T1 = 8.276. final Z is 0.4833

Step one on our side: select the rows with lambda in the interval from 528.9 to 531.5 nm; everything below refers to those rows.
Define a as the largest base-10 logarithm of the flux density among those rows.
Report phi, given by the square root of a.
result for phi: 0.99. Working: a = 0.99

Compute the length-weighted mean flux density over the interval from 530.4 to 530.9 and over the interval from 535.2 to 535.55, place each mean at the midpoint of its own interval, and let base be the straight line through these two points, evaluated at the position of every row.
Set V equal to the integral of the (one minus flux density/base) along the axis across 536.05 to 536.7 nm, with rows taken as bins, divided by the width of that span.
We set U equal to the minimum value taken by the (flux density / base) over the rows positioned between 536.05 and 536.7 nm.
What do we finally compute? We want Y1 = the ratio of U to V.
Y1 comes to 9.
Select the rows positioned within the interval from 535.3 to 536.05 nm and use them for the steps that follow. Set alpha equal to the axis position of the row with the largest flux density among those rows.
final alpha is 535.368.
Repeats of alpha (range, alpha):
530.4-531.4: 530.704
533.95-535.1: 534.260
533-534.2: 533.522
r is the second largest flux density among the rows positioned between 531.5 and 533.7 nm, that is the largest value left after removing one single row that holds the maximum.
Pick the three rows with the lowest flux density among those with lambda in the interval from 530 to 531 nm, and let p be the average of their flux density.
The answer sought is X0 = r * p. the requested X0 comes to 83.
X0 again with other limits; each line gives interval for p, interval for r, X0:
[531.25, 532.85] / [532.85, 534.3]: 76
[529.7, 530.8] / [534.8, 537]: 87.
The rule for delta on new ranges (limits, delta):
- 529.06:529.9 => 529.240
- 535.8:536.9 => 535.861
